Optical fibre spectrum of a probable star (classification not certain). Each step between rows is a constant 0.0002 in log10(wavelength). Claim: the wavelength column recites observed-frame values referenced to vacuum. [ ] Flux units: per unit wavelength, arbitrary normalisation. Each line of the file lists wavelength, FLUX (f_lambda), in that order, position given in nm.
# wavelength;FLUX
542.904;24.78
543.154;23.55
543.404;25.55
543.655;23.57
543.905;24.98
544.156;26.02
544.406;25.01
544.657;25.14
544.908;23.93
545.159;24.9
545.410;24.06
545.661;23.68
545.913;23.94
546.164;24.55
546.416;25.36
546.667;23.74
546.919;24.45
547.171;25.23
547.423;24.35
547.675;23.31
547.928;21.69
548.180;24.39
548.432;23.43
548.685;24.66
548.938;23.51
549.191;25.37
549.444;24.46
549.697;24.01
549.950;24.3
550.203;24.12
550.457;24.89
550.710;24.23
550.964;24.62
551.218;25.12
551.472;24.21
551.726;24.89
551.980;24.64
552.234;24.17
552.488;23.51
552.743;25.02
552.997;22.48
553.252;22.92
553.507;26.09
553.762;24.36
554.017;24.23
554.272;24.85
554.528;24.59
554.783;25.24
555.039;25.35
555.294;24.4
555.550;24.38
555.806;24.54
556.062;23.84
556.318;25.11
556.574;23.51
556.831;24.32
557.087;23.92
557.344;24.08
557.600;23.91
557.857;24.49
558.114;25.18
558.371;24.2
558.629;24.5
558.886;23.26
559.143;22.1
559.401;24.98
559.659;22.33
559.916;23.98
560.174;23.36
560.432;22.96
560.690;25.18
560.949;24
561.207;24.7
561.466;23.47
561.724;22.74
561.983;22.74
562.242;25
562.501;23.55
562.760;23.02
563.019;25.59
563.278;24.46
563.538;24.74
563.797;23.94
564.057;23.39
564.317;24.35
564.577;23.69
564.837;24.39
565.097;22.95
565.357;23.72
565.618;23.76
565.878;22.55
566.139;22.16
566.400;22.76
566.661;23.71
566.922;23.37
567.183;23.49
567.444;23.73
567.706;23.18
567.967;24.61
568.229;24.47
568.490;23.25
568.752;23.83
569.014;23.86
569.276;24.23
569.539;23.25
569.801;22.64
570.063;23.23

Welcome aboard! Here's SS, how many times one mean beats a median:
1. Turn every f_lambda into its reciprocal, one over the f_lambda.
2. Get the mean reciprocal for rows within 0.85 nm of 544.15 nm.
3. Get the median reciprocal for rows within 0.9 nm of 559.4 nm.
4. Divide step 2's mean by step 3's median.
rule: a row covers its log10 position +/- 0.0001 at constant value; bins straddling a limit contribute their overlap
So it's 0.94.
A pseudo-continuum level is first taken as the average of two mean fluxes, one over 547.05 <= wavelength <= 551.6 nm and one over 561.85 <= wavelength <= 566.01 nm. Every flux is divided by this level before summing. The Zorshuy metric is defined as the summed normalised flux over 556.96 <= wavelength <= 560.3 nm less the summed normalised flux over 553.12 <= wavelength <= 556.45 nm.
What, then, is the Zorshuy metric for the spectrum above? -0.40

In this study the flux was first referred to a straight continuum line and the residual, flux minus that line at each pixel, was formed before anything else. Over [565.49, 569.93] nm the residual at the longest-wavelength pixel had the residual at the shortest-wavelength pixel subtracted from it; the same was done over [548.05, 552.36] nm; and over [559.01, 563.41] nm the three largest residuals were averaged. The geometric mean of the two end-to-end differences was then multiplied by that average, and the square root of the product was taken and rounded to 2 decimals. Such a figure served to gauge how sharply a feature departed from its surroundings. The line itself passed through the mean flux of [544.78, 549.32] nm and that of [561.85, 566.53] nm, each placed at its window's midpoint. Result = 0.72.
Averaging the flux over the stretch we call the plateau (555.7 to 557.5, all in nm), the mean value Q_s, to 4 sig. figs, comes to 24.19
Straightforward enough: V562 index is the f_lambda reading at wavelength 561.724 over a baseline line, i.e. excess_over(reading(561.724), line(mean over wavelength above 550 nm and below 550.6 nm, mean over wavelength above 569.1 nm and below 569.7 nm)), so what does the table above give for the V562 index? -1.3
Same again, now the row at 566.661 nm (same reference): -0.1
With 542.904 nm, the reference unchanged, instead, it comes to 0.0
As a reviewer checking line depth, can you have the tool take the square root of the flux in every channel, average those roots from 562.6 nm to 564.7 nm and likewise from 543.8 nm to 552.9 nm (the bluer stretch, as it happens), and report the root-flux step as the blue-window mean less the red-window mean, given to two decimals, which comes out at 0.02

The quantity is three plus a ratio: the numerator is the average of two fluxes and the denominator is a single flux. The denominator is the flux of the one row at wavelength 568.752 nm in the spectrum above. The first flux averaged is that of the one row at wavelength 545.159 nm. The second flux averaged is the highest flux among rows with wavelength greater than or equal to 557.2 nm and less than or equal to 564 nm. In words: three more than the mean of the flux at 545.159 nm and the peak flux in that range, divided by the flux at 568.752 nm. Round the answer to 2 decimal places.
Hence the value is 4.06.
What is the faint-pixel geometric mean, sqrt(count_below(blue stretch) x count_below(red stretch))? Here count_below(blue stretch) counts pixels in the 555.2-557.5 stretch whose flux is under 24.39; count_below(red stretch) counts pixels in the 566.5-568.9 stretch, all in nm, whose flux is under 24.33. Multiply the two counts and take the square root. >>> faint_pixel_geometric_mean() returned 6.48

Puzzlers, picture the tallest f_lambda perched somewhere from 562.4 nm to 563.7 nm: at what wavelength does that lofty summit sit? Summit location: 563.019 nm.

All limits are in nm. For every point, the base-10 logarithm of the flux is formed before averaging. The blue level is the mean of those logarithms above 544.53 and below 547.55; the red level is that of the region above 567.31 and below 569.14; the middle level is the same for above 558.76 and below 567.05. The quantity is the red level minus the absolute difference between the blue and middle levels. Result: 1.363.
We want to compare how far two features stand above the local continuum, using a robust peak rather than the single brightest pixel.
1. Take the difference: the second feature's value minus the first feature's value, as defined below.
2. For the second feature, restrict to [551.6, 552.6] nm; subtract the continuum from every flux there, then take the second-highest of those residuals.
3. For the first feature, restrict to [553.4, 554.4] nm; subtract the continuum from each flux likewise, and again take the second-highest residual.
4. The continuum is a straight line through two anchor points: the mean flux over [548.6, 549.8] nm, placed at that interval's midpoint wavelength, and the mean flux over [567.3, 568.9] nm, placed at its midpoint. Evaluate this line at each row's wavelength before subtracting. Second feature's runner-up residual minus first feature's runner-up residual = -0.3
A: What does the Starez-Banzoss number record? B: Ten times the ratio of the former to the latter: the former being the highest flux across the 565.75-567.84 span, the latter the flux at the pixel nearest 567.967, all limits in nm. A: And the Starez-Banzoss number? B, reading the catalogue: 9.6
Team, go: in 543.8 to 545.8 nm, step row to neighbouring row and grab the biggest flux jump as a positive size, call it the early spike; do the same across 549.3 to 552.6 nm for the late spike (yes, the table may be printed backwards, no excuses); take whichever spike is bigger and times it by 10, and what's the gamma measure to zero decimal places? 12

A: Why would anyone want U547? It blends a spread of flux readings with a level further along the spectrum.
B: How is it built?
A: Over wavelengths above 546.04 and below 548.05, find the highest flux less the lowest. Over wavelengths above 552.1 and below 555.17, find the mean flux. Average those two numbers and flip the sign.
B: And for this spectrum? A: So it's -14.0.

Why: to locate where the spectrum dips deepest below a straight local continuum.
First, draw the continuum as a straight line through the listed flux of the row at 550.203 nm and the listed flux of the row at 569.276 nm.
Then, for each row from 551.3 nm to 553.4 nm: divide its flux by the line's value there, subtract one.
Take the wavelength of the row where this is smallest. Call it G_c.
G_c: 552.997 nm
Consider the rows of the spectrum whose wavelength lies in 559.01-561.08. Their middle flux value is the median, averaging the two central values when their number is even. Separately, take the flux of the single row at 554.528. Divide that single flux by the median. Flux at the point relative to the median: 1.04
